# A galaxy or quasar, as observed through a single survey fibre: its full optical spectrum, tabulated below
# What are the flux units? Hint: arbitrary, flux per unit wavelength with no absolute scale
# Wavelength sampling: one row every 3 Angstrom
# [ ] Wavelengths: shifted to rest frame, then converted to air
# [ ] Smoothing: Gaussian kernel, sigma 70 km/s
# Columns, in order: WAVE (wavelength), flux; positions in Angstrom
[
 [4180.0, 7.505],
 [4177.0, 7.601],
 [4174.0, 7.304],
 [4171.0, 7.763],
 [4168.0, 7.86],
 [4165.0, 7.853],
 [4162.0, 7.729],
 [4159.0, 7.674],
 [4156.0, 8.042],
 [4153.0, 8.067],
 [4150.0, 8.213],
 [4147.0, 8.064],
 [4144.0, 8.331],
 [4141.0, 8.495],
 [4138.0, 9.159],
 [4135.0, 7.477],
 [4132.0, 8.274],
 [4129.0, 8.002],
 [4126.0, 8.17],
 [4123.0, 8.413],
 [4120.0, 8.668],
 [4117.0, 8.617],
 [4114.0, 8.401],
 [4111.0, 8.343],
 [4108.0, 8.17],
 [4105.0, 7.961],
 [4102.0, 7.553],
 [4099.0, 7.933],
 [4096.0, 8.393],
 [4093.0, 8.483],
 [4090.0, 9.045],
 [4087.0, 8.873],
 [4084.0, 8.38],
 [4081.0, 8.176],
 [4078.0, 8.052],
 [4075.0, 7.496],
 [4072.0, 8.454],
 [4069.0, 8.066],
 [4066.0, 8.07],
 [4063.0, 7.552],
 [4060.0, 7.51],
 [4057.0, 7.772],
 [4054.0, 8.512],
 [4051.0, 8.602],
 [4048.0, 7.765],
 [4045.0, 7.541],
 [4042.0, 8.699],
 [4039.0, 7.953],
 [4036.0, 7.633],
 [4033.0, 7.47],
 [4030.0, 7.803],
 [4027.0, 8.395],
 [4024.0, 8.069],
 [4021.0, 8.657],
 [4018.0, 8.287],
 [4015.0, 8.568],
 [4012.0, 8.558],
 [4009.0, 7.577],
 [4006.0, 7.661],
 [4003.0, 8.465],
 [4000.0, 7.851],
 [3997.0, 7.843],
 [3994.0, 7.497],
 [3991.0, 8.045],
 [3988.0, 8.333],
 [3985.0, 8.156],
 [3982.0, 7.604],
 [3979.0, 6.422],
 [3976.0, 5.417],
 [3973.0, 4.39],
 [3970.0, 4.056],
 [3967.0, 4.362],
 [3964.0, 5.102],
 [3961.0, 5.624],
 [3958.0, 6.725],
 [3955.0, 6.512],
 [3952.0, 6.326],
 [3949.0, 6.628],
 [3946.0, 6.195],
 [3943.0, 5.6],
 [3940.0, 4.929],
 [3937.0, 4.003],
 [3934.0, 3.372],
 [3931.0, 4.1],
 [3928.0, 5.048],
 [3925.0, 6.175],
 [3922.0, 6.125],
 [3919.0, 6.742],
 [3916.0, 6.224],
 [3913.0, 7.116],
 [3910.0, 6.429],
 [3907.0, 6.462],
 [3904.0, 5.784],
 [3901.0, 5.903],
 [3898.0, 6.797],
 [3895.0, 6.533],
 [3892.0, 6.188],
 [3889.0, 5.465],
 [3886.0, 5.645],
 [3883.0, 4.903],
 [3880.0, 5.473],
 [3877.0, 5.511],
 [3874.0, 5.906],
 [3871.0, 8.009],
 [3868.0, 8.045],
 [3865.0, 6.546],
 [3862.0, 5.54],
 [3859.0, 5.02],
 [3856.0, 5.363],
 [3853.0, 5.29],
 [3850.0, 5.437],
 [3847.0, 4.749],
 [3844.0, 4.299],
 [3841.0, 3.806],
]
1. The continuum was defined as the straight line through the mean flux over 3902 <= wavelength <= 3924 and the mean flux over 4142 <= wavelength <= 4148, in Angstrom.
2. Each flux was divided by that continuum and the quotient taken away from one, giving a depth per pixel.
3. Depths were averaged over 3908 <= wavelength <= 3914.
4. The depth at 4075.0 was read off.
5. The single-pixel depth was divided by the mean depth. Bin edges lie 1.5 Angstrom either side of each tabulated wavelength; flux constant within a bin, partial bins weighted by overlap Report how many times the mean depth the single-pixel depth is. -0.4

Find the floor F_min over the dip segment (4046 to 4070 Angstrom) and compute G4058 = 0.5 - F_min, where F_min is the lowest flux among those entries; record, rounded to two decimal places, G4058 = -7.01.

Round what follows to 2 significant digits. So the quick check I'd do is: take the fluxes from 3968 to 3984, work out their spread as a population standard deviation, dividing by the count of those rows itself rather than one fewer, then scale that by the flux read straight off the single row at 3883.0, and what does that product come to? 6.4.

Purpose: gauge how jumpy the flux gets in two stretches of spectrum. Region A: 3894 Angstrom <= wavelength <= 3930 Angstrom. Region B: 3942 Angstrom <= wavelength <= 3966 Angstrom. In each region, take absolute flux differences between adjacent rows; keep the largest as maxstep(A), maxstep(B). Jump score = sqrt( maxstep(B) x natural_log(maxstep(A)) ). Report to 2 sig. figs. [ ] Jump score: 0.36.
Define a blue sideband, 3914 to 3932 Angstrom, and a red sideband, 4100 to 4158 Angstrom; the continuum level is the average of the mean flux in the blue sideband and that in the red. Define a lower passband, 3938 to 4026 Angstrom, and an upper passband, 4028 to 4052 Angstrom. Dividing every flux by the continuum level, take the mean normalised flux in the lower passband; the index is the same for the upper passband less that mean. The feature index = 0.15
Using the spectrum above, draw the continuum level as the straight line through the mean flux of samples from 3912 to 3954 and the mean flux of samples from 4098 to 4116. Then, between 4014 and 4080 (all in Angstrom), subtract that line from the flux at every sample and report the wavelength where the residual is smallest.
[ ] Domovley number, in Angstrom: 4075.0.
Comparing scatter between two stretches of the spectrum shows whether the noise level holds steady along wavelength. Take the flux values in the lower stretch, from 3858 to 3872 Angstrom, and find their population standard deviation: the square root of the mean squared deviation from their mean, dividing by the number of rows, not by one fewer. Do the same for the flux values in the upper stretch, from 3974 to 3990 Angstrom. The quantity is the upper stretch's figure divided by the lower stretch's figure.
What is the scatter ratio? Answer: 0.89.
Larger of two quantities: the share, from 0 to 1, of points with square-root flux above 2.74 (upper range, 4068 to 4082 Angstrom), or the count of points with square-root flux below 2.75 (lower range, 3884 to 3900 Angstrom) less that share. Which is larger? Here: 4.2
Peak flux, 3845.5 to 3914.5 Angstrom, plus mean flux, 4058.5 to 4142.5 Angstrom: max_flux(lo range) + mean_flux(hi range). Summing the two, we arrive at 16.3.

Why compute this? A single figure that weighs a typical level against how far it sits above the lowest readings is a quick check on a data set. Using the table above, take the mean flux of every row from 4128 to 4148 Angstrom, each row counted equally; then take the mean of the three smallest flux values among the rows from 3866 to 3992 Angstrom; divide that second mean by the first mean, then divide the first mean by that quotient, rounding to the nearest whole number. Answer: 18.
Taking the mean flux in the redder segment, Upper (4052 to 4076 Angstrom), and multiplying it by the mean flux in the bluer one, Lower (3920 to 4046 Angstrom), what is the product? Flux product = 54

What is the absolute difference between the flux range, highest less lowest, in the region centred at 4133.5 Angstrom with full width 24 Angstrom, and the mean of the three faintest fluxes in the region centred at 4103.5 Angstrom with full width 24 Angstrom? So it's 6.1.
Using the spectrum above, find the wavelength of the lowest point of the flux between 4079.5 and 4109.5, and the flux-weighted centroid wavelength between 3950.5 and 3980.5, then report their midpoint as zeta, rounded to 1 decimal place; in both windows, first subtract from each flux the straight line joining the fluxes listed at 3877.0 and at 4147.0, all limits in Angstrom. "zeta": 4036.3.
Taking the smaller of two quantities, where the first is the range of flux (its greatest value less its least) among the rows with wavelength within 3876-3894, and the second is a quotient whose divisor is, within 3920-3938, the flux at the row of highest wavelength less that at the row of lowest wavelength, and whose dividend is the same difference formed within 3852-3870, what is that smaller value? -1.3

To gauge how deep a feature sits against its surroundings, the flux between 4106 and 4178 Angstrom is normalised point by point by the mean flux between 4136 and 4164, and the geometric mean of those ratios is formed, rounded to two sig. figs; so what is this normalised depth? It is 0.99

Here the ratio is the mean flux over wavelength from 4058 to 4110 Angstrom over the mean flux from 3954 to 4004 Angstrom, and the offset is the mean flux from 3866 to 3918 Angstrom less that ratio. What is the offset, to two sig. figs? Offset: 5.0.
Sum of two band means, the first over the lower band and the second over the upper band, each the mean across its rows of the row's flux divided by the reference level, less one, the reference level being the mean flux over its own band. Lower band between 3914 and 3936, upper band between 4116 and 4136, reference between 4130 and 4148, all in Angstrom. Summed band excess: -0.36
